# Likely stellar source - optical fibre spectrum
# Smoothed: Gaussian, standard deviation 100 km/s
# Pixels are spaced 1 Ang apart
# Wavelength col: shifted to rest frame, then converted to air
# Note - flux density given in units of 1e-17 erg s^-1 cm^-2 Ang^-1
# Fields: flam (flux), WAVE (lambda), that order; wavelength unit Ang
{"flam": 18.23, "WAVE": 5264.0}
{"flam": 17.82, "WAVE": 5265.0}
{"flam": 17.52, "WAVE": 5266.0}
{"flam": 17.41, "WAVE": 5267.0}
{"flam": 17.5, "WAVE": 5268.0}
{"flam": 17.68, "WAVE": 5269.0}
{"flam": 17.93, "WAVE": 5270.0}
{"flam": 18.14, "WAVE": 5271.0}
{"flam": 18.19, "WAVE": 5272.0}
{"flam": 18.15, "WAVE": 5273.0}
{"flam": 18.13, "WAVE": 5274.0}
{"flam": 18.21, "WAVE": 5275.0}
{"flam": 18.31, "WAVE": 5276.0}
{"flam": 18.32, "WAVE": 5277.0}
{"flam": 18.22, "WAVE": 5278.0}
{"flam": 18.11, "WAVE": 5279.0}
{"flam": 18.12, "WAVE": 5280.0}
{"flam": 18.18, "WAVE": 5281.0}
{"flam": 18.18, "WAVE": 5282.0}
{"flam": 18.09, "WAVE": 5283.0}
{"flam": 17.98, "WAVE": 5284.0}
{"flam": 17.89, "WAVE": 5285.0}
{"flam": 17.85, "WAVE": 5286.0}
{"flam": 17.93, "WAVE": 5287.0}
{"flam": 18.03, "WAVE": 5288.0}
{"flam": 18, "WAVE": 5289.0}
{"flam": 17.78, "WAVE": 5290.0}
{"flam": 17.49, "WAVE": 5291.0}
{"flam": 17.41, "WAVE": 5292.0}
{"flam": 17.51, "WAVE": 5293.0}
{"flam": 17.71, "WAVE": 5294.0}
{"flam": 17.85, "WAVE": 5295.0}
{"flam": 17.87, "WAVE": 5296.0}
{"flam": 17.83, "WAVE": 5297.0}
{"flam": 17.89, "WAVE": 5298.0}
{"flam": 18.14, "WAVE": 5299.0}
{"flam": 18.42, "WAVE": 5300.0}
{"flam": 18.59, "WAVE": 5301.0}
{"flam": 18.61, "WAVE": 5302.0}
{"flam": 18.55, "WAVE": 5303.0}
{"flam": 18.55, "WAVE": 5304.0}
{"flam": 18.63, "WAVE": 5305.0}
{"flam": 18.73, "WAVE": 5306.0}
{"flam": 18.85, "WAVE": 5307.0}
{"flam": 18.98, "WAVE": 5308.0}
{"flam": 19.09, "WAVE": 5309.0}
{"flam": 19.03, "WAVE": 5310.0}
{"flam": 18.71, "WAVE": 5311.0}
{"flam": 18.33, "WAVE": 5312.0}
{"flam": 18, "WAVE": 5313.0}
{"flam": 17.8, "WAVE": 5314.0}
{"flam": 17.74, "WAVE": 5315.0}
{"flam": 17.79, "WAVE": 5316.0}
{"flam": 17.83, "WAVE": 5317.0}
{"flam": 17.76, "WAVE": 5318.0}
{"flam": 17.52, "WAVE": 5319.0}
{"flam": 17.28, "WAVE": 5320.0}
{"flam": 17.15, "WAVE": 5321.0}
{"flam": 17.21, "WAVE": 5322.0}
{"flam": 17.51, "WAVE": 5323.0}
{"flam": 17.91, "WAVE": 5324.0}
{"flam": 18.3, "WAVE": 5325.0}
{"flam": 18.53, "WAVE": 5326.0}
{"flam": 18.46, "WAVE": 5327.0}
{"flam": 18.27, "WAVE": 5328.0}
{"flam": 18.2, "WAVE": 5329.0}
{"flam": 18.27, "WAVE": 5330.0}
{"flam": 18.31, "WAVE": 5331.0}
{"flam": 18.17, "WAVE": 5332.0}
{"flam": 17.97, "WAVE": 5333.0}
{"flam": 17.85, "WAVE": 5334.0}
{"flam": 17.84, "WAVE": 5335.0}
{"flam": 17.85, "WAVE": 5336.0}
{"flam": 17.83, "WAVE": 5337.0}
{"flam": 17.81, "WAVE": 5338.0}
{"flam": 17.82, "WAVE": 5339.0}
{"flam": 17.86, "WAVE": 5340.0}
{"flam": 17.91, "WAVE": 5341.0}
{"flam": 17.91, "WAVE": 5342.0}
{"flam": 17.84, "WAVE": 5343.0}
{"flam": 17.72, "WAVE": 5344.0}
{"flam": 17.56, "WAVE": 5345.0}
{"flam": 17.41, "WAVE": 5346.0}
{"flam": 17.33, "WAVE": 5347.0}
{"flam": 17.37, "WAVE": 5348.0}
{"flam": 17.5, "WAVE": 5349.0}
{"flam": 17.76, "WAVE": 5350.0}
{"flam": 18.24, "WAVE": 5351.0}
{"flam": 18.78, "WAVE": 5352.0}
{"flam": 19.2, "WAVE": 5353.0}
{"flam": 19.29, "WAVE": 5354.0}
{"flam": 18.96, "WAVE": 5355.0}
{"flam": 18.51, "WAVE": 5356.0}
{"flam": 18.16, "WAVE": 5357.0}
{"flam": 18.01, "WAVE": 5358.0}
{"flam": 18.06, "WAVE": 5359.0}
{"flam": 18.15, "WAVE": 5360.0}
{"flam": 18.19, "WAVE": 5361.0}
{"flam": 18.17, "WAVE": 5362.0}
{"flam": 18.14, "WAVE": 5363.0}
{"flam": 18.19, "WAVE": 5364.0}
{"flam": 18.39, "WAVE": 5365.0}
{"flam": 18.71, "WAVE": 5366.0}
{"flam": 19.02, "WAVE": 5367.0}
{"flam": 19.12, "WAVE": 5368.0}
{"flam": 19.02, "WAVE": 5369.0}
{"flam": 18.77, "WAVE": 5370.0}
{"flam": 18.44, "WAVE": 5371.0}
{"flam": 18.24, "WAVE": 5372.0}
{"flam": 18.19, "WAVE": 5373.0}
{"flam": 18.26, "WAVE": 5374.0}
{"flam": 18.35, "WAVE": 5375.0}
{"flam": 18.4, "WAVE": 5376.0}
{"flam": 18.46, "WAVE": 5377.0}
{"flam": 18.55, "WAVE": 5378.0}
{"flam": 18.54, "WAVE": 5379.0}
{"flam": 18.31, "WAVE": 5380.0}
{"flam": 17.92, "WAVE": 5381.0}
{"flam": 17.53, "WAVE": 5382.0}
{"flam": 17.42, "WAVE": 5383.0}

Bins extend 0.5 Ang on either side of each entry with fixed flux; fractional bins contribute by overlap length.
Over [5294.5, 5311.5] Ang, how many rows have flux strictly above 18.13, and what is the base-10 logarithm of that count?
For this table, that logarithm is 1.11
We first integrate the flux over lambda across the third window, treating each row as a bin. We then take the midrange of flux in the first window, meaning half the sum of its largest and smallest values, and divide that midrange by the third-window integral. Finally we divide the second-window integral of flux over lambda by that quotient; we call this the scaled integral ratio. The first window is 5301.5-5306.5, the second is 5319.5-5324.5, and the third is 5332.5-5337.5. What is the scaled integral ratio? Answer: 417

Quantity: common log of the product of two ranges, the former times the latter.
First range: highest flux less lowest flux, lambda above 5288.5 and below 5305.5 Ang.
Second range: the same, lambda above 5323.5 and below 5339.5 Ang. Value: -0.1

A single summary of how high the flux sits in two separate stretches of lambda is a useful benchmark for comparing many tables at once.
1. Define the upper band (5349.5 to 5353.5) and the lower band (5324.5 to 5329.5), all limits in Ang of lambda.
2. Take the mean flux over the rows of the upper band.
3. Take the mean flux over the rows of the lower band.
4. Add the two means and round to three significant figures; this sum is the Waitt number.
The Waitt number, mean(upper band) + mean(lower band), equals 36.8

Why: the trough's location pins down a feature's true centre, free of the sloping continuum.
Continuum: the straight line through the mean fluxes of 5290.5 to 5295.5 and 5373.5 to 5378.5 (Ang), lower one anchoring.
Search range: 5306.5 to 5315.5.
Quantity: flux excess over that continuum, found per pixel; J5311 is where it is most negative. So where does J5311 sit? 5315.0 Ang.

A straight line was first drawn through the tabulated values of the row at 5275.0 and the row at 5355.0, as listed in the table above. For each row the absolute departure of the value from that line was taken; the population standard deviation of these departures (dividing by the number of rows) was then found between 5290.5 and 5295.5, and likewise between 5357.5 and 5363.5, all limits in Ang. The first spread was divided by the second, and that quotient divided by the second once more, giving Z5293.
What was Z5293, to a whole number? 55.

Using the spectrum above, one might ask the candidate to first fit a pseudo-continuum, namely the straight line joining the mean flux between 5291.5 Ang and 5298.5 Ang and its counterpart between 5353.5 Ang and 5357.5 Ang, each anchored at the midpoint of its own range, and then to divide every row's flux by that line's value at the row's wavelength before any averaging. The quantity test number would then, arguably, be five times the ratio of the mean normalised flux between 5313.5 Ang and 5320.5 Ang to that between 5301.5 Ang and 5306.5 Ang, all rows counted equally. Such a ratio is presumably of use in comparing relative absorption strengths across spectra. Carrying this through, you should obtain 4.69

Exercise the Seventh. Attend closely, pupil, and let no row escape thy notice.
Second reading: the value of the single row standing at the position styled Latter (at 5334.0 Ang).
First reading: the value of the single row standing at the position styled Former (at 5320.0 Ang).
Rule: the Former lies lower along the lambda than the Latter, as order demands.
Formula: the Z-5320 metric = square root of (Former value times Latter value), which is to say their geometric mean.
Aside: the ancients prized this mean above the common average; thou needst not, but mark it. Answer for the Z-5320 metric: 17.6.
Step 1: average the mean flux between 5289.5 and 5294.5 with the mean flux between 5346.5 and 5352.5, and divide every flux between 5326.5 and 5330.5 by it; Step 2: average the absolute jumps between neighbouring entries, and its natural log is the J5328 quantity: -5.1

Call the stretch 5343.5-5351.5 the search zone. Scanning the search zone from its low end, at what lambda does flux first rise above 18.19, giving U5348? 5351.0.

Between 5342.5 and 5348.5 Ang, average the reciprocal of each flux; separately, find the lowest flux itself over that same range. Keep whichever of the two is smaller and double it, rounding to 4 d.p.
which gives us 0.1140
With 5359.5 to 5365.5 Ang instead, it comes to 0.1099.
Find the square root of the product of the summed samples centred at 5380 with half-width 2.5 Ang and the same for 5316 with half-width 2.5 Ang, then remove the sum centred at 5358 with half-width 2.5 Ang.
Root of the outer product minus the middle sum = -1.0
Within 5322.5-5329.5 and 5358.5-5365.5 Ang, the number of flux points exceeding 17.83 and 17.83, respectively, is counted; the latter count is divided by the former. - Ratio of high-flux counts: 1.17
